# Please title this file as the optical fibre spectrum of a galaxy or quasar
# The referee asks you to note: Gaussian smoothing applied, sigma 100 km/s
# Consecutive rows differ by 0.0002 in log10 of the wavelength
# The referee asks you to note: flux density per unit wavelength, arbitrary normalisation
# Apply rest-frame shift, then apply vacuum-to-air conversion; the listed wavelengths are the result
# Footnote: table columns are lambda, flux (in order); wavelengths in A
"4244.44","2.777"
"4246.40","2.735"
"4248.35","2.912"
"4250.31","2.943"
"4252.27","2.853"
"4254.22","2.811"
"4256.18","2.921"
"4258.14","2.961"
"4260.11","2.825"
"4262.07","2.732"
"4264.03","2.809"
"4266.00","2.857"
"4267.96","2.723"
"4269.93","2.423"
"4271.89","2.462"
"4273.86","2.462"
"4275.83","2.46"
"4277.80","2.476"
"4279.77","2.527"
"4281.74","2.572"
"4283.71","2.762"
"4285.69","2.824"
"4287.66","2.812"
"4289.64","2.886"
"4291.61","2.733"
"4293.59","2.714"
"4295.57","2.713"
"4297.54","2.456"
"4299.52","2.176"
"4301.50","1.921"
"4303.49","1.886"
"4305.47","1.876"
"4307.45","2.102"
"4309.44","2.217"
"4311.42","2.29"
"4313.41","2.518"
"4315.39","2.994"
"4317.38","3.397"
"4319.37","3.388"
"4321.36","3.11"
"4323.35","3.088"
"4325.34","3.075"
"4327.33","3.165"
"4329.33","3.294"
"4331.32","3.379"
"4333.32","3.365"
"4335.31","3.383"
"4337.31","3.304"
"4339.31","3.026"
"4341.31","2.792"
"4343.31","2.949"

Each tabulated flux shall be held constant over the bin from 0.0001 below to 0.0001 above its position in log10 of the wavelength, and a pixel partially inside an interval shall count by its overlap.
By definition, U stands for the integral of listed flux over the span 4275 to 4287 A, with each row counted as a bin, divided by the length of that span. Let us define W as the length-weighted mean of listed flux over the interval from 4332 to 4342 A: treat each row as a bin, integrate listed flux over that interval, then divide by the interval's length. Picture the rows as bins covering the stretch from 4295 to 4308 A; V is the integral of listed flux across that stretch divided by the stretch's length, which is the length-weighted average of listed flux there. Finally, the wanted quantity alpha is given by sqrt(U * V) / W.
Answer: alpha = 0.7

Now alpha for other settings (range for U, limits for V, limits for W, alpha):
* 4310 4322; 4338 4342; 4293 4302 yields 1.2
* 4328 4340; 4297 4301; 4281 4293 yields 1.0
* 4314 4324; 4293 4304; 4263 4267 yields 1.0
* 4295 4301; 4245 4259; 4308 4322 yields 0.9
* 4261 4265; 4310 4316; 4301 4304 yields 1.4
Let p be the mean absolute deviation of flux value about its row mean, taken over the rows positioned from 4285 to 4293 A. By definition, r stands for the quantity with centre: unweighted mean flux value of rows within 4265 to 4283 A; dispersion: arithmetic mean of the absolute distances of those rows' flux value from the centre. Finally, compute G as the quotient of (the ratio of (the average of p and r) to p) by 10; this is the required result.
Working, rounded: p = 0.041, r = 0.11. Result 0.18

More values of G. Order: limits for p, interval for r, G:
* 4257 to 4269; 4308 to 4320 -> 0.41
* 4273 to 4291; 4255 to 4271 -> 0.09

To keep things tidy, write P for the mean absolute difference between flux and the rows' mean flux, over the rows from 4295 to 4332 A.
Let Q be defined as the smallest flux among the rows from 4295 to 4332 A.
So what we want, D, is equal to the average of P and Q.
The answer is 1.19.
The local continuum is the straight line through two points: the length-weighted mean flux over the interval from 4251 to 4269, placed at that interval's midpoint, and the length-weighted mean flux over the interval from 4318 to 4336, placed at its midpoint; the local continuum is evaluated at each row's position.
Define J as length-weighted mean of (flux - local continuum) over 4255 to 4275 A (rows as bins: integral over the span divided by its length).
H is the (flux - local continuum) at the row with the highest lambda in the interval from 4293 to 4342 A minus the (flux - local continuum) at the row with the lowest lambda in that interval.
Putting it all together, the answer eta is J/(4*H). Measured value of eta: 0.17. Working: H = -0.2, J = -0.15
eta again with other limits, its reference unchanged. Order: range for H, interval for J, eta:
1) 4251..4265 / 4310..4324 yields 0.52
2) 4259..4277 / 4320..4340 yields 0.02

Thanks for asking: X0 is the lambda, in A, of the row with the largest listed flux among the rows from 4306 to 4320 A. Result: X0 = 4317.38 A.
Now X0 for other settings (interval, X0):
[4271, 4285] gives 4283.71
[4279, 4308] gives 4289.64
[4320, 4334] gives 4331.32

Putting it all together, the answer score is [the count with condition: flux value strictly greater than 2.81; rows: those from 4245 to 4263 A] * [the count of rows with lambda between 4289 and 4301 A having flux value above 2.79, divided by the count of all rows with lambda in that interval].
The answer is 1.2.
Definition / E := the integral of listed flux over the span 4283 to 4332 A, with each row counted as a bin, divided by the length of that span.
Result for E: 2.71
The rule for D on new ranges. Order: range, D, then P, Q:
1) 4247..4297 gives 1.28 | 0.14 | 2.423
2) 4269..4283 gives 1.23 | 0.04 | 2.423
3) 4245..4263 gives 1.40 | 0.07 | 2.732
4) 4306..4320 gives 1.29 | 0.48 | 2.102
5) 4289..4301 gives 1.19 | 0.20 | 2.176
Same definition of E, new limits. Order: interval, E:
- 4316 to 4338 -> 3.26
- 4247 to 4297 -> 2.72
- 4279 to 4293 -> 2.73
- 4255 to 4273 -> 2.74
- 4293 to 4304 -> 2.31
